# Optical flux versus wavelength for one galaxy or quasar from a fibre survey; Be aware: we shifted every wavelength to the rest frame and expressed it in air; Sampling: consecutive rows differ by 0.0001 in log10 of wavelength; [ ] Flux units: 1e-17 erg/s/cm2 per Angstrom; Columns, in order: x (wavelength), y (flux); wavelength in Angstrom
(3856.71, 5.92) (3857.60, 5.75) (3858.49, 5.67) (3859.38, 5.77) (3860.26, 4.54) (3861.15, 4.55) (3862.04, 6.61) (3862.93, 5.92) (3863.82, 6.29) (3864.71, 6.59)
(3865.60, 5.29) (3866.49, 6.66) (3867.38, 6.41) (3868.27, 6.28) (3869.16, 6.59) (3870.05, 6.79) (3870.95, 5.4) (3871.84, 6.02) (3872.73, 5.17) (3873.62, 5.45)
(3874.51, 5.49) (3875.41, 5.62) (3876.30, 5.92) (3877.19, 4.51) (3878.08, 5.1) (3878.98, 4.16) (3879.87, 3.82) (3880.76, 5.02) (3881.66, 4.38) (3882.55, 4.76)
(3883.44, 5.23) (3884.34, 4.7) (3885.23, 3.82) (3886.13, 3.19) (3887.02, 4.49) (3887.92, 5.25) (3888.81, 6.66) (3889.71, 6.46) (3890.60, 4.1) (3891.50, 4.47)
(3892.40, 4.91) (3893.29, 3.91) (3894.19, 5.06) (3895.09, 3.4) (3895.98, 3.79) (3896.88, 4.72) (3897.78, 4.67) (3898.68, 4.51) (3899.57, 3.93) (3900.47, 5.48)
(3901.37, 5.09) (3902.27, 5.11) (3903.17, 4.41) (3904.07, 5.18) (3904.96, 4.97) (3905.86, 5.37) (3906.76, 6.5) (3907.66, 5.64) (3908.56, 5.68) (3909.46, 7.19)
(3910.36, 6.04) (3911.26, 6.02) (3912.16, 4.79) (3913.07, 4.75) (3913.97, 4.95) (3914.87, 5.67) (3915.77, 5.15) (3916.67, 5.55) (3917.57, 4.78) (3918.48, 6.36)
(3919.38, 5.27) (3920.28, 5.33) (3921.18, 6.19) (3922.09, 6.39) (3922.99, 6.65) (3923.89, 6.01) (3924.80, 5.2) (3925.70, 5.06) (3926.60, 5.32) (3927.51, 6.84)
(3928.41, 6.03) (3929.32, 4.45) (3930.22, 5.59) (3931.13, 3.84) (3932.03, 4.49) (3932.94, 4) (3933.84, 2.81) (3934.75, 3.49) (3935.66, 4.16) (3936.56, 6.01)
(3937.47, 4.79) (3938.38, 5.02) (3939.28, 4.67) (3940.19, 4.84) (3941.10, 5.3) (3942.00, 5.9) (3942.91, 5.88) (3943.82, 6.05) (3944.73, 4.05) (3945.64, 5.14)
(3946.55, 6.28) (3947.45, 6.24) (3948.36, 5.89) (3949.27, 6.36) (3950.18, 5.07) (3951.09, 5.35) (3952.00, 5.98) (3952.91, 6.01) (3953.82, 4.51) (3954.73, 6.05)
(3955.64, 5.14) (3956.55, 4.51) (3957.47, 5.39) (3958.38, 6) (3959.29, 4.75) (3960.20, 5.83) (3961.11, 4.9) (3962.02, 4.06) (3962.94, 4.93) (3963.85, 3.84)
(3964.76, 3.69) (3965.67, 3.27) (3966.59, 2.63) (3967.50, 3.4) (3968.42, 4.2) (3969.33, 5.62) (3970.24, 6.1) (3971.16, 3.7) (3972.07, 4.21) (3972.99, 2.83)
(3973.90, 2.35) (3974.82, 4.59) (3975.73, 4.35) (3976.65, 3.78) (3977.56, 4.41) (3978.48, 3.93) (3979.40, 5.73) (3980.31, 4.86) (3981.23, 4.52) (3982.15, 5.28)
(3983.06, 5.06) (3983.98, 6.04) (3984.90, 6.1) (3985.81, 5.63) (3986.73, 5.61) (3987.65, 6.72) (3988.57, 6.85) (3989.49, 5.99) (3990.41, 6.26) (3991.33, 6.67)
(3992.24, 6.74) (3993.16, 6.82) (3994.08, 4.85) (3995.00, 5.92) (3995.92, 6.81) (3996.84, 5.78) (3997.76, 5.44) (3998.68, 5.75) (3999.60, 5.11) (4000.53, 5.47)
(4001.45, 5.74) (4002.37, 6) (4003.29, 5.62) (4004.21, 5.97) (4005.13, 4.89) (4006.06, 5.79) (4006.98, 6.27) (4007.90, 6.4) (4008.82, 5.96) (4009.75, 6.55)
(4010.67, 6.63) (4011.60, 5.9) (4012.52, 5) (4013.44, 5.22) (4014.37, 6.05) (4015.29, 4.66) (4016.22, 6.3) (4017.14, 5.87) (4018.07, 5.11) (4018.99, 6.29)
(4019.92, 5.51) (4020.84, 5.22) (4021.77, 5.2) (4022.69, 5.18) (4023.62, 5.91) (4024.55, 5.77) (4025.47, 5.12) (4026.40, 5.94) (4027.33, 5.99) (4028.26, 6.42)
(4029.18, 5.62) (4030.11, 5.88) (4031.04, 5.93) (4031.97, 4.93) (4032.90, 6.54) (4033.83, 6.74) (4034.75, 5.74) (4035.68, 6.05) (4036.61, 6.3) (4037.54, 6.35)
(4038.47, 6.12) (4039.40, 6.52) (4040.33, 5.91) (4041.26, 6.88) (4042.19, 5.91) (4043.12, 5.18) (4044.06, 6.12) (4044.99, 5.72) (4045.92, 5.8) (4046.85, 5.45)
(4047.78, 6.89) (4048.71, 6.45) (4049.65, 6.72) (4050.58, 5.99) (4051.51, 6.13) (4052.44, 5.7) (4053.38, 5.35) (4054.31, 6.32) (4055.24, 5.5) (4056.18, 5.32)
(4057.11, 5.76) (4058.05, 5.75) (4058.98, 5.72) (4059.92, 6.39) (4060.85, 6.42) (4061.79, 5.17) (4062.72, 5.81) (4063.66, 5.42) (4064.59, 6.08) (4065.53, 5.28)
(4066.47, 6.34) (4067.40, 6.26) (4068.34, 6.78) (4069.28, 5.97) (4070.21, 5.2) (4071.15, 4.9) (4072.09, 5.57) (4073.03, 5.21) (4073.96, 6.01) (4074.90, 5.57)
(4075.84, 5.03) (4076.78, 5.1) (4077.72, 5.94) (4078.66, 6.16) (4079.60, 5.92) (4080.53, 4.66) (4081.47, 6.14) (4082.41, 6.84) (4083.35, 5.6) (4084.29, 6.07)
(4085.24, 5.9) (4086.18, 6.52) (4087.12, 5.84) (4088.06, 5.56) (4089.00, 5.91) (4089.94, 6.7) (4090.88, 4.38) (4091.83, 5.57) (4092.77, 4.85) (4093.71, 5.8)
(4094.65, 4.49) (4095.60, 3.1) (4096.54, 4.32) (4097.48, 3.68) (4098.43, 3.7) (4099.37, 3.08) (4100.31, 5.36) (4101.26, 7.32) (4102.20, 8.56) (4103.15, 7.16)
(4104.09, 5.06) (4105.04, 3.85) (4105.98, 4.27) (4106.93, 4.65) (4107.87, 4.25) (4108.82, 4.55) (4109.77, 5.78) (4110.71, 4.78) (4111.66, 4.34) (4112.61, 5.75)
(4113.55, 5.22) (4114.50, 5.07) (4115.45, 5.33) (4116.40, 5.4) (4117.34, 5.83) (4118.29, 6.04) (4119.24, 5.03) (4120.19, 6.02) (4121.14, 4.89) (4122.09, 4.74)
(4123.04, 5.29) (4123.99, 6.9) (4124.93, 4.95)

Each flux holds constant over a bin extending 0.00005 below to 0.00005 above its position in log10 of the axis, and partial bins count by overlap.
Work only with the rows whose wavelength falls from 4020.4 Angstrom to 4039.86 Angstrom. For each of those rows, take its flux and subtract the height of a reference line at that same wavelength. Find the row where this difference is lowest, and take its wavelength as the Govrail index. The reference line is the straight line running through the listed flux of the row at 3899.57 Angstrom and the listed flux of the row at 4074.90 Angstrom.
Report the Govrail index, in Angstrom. 4031.97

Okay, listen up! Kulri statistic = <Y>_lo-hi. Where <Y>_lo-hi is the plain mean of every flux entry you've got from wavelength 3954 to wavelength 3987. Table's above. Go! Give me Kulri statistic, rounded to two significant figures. 4.6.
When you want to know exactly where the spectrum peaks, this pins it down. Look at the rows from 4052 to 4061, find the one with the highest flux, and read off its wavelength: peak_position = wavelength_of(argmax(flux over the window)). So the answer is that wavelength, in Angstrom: 4060.85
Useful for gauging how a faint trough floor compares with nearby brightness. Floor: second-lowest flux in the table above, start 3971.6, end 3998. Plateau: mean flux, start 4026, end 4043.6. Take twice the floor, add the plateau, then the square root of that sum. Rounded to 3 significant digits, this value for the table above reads 3.42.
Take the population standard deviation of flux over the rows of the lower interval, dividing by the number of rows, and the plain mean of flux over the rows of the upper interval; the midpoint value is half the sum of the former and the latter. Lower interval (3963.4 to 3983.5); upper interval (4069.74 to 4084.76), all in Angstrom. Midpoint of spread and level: 3.30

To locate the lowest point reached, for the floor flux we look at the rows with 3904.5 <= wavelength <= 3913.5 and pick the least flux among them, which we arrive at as 4.75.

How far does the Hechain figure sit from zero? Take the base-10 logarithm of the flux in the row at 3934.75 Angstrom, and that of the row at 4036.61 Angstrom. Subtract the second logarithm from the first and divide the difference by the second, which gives -0.32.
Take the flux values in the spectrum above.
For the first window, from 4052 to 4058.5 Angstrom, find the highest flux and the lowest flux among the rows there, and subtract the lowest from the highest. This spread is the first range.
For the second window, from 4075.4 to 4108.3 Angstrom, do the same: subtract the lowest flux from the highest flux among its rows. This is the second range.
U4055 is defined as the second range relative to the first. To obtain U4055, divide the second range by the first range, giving 5.5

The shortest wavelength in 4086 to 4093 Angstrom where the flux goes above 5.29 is 4086.18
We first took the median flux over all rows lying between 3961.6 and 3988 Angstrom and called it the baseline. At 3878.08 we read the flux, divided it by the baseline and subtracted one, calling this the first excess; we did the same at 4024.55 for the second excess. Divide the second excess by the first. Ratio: 1.97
